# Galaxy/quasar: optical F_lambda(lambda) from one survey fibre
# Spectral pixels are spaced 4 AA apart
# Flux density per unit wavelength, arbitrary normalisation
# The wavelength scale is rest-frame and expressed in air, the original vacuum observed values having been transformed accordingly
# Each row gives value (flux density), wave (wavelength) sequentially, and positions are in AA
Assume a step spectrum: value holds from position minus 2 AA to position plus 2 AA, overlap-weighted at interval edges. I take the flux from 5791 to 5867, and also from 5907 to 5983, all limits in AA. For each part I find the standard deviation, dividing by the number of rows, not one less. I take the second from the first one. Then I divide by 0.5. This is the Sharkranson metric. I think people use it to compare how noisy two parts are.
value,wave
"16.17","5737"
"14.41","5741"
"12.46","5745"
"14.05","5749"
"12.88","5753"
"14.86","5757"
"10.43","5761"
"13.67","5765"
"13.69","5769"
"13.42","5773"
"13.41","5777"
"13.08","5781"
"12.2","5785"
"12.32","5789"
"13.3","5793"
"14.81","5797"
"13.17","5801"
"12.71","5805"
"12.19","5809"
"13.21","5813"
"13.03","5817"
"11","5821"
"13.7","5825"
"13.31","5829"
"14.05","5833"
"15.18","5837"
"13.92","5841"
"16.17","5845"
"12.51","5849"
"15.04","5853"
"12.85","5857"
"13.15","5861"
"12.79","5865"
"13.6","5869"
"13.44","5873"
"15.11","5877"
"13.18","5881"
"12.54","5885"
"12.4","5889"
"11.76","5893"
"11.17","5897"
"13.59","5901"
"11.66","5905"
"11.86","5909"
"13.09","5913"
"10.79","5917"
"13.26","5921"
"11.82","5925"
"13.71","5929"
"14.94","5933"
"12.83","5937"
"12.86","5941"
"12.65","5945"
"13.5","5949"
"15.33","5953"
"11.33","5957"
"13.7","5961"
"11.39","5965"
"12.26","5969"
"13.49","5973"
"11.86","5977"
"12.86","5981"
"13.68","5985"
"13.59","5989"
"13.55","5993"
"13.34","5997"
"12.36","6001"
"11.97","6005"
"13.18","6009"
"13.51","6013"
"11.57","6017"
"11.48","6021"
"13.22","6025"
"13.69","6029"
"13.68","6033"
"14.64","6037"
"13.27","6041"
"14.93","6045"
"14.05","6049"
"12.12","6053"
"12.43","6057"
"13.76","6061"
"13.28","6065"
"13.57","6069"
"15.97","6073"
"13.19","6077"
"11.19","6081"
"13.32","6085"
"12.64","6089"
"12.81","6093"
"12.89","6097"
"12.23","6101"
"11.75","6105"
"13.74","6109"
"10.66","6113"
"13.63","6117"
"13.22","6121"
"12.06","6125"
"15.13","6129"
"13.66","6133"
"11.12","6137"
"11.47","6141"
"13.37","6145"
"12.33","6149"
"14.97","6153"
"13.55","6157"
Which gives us 0.0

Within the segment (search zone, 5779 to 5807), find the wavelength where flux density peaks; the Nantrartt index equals 5797 AA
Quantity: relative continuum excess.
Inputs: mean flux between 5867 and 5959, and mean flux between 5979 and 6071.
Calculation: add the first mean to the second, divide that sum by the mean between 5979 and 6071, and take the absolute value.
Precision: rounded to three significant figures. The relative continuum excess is 1.98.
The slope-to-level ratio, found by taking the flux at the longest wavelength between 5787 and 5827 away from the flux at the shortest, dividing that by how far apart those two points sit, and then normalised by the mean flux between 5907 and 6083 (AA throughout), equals 0.0029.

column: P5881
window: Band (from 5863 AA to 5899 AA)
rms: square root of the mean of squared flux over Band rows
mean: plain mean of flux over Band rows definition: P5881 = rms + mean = 25.82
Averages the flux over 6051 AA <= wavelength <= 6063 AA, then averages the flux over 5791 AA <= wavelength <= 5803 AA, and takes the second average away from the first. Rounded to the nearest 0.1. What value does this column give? -1.0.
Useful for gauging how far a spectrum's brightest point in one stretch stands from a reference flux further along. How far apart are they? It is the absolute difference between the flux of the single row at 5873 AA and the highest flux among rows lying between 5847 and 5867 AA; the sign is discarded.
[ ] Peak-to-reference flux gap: 1.6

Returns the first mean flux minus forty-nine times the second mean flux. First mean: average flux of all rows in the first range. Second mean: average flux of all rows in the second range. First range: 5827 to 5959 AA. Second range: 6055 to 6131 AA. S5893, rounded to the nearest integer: -625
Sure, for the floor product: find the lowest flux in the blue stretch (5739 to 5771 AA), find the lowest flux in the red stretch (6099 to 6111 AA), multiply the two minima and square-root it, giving 11.1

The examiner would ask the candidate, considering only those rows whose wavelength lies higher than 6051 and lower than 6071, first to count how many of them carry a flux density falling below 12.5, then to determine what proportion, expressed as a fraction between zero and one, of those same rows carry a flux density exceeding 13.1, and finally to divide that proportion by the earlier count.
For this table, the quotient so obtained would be 0.30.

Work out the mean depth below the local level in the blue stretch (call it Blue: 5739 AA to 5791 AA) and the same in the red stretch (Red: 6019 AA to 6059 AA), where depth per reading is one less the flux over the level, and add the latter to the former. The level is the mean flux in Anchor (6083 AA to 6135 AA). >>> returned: -0.05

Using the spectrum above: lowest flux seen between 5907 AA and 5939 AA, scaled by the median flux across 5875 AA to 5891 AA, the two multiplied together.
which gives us 139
